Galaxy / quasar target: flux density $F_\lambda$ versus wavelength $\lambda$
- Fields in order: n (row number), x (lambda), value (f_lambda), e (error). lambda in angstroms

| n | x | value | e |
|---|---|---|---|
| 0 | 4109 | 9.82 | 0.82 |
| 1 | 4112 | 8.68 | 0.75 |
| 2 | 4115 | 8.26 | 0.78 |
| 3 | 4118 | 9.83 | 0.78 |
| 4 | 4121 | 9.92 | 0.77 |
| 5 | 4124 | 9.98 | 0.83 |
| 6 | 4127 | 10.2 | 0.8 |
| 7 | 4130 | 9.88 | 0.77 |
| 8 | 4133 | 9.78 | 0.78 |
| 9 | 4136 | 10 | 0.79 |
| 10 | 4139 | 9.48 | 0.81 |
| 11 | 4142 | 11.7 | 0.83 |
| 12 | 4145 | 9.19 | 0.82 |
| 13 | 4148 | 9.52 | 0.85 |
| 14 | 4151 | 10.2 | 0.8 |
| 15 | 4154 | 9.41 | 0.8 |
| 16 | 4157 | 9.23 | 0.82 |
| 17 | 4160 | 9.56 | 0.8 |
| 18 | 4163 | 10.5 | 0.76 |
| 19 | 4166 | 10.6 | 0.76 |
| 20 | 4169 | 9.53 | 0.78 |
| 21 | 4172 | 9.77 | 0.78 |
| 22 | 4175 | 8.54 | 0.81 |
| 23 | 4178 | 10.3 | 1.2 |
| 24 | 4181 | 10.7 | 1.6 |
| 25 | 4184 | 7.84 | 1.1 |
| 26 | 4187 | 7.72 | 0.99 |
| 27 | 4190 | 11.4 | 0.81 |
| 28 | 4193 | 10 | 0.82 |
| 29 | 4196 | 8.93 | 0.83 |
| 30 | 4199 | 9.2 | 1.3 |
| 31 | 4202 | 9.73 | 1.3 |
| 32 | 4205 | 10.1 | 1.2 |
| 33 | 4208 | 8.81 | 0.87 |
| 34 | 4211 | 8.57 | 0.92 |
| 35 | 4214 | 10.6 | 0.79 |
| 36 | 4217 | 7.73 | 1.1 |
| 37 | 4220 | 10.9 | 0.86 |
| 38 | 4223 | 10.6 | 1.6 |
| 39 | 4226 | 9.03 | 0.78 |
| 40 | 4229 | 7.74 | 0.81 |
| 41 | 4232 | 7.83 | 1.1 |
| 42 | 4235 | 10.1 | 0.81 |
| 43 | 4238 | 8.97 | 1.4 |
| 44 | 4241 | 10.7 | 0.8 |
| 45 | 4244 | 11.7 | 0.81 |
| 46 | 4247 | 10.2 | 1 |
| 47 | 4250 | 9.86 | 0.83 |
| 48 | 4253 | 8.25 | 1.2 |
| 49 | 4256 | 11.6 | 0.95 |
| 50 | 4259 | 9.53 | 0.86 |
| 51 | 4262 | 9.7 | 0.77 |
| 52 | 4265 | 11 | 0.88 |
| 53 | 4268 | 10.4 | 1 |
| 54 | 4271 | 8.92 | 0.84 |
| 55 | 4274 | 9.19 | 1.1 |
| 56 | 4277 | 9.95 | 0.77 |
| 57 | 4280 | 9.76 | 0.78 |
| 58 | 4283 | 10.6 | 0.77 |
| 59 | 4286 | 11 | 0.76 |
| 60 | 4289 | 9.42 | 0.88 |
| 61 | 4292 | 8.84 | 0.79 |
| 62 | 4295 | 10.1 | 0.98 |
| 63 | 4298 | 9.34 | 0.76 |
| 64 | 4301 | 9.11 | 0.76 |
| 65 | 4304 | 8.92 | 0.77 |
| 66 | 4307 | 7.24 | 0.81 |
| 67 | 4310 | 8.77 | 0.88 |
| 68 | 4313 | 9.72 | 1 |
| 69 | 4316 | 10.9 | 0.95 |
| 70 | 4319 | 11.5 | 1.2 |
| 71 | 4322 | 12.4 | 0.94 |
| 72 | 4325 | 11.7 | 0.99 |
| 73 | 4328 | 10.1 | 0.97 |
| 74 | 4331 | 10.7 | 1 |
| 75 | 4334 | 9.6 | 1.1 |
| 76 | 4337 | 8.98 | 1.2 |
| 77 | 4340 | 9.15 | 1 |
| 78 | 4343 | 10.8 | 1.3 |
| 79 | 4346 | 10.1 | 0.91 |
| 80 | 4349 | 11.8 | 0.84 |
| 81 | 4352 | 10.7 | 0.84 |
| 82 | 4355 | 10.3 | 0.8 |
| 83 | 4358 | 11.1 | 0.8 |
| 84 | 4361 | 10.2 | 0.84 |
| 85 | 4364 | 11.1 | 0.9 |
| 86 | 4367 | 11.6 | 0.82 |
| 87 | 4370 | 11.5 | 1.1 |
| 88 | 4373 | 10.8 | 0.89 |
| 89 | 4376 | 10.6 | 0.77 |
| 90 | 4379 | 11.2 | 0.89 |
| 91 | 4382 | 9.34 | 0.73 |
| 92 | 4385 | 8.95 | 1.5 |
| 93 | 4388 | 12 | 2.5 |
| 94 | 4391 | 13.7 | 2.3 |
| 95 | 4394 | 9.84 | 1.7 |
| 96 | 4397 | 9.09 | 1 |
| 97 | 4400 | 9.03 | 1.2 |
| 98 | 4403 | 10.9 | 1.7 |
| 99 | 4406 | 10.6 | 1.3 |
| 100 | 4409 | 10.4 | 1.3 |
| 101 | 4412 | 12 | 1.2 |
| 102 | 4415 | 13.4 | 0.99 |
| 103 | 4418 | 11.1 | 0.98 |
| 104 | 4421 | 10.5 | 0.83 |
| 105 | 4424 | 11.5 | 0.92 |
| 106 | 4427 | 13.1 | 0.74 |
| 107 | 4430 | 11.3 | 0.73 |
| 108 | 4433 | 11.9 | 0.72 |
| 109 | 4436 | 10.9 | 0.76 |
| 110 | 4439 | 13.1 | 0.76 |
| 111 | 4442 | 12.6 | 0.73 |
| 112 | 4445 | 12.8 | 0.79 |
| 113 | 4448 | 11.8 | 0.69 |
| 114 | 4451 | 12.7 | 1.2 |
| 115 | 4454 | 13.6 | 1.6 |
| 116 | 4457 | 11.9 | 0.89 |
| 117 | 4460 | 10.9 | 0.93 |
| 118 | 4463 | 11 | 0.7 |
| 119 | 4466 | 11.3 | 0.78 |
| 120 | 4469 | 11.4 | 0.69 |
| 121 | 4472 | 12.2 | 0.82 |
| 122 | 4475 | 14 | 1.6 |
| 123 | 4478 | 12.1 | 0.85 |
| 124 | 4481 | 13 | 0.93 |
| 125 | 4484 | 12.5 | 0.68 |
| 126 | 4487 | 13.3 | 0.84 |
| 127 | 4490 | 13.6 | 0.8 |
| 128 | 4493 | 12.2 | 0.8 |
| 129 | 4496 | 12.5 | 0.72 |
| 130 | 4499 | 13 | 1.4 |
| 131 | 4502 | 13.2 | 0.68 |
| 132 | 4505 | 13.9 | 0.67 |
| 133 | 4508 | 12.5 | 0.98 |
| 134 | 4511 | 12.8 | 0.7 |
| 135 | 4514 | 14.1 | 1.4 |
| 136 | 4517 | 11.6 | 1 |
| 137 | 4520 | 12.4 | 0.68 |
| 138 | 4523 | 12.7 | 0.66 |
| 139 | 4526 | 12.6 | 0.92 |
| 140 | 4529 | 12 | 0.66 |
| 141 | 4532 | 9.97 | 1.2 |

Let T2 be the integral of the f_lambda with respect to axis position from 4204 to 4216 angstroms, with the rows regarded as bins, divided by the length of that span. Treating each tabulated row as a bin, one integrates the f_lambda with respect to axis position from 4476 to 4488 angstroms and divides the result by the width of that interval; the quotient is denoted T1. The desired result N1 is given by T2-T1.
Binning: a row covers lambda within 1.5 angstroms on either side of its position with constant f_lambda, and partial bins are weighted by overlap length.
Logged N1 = -3.3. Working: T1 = 12.8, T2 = 9.4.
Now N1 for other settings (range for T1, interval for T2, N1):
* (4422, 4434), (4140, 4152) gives -1.8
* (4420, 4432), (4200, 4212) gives -2.3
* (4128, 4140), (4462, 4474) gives 1.8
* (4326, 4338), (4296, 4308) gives -1.2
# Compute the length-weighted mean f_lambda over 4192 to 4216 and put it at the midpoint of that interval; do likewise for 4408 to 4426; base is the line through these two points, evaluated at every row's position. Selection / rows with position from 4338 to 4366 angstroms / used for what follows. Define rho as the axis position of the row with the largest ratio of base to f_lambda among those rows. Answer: 4340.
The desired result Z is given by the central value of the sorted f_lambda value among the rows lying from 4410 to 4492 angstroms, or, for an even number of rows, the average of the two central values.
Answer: 12.1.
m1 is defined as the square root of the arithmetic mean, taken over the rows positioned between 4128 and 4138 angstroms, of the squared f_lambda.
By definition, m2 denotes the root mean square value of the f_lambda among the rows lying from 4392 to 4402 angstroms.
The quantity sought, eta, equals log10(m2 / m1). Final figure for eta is -0.03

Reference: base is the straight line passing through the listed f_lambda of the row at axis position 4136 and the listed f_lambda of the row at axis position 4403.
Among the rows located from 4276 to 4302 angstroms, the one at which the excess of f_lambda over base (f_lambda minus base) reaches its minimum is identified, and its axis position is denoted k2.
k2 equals 4292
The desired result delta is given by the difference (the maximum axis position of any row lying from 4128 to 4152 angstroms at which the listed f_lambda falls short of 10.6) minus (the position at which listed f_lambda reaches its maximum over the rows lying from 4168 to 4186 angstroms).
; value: -30 angstroms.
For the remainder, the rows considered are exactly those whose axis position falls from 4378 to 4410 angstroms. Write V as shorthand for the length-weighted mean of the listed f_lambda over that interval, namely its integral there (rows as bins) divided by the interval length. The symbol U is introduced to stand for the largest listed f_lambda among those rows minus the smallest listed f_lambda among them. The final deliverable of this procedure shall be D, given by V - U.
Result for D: 5.7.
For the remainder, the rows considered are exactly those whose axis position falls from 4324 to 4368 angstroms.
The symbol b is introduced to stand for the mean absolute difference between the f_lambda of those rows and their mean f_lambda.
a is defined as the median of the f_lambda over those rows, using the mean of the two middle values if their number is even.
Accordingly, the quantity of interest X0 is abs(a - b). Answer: 10.0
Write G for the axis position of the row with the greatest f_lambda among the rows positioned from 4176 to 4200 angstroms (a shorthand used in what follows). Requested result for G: 4190 angstroms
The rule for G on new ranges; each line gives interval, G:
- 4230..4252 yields 4244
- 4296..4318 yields 4316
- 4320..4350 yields 4322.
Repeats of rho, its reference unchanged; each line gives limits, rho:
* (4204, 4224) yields 4217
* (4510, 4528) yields 4517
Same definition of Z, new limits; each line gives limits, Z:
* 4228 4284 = 9.9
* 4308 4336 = 10.7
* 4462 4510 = 12.5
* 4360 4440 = 11.1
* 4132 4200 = 9.6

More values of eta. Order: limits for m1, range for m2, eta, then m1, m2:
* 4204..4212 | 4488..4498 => 0.14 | 9.2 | 12.8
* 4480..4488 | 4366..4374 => -0.06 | 12.9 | 11.3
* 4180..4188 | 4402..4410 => 0.08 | 8.9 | 10.6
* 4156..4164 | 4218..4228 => 0.02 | 9.8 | 10.2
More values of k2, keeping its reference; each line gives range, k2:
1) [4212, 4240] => 4229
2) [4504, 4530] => 4517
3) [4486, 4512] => 4493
